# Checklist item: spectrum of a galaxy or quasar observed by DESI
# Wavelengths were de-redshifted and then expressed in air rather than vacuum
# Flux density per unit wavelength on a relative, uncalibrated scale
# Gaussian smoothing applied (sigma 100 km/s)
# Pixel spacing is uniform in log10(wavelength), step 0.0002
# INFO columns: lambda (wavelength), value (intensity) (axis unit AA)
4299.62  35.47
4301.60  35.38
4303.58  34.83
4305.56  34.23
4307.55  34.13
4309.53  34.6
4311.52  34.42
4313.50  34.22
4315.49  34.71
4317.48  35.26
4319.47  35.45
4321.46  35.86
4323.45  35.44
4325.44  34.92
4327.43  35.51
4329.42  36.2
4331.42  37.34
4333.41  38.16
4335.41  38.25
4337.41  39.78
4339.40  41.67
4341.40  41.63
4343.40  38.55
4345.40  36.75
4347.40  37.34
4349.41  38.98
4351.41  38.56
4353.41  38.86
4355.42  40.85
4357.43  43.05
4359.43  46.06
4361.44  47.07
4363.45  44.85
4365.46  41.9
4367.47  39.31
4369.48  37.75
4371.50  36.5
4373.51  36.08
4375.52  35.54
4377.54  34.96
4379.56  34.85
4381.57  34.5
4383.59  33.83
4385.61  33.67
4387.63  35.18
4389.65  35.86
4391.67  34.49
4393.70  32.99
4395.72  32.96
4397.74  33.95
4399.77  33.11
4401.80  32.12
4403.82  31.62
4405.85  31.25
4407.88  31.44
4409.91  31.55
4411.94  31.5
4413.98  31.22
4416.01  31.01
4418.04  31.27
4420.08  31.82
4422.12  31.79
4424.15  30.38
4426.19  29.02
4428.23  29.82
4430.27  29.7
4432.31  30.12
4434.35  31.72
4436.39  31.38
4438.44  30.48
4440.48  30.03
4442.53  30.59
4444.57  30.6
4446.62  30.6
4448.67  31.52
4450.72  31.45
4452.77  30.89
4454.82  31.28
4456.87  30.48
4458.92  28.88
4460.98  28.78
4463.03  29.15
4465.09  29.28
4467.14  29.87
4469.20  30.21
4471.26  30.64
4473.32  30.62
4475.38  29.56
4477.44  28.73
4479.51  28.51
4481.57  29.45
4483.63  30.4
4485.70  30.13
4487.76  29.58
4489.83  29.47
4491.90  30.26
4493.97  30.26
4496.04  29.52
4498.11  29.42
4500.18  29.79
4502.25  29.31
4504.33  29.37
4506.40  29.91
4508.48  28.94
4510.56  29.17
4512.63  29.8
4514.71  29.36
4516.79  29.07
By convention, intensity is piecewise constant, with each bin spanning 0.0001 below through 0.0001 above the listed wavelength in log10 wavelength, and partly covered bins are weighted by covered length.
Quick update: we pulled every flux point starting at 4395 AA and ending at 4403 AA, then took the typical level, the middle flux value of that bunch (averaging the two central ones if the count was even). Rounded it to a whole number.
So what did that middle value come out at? 33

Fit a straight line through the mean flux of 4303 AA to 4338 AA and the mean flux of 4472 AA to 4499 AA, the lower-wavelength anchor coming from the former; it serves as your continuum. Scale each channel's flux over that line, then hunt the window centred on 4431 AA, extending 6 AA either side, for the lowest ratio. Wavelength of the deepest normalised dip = 4426.19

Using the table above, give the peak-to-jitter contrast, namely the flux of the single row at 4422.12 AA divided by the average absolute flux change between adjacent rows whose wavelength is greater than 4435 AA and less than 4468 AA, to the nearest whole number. 64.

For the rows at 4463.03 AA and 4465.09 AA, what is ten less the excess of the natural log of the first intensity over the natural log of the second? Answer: 10.0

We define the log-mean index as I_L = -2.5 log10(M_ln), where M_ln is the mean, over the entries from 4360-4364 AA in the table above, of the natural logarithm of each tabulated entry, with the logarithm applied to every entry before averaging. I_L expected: -1.457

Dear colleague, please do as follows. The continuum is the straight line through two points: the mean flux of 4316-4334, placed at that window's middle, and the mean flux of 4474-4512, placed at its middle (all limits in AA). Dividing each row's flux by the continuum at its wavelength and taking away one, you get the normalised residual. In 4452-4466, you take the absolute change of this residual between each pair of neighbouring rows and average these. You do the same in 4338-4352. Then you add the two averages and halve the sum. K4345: 0.027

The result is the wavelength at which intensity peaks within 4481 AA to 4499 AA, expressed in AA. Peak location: 4483.63 AA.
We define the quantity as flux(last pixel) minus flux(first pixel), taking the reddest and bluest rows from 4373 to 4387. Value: -2.4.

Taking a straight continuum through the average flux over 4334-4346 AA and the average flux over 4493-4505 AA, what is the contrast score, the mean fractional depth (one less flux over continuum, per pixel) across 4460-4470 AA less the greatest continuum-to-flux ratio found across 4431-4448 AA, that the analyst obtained -1.05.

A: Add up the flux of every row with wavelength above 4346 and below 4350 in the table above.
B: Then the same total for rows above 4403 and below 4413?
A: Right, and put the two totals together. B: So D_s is 234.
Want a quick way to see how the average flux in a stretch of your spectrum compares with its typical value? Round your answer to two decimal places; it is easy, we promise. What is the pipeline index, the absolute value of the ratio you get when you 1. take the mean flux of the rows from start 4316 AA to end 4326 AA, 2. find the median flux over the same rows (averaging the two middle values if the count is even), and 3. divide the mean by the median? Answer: 1.00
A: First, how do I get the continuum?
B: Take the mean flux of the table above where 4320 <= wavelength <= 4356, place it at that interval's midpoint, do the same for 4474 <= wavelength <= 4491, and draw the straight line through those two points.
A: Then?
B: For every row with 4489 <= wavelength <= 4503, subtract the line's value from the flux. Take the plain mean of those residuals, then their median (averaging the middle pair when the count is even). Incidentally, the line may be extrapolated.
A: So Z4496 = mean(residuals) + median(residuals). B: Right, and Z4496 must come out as 2.0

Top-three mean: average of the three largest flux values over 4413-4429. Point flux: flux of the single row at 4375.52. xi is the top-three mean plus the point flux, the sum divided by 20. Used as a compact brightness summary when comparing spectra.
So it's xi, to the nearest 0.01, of 3.36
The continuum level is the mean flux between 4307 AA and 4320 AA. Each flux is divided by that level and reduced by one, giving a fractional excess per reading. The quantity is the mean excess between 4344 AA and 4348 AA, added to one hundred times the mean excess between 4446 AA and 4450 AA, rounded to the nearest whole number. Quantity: -10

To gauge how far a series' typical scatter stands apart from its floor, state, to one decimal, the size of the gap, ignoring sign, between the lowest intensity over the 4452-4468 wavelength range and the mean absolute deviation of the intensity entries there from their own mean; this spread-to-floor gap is 28.0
